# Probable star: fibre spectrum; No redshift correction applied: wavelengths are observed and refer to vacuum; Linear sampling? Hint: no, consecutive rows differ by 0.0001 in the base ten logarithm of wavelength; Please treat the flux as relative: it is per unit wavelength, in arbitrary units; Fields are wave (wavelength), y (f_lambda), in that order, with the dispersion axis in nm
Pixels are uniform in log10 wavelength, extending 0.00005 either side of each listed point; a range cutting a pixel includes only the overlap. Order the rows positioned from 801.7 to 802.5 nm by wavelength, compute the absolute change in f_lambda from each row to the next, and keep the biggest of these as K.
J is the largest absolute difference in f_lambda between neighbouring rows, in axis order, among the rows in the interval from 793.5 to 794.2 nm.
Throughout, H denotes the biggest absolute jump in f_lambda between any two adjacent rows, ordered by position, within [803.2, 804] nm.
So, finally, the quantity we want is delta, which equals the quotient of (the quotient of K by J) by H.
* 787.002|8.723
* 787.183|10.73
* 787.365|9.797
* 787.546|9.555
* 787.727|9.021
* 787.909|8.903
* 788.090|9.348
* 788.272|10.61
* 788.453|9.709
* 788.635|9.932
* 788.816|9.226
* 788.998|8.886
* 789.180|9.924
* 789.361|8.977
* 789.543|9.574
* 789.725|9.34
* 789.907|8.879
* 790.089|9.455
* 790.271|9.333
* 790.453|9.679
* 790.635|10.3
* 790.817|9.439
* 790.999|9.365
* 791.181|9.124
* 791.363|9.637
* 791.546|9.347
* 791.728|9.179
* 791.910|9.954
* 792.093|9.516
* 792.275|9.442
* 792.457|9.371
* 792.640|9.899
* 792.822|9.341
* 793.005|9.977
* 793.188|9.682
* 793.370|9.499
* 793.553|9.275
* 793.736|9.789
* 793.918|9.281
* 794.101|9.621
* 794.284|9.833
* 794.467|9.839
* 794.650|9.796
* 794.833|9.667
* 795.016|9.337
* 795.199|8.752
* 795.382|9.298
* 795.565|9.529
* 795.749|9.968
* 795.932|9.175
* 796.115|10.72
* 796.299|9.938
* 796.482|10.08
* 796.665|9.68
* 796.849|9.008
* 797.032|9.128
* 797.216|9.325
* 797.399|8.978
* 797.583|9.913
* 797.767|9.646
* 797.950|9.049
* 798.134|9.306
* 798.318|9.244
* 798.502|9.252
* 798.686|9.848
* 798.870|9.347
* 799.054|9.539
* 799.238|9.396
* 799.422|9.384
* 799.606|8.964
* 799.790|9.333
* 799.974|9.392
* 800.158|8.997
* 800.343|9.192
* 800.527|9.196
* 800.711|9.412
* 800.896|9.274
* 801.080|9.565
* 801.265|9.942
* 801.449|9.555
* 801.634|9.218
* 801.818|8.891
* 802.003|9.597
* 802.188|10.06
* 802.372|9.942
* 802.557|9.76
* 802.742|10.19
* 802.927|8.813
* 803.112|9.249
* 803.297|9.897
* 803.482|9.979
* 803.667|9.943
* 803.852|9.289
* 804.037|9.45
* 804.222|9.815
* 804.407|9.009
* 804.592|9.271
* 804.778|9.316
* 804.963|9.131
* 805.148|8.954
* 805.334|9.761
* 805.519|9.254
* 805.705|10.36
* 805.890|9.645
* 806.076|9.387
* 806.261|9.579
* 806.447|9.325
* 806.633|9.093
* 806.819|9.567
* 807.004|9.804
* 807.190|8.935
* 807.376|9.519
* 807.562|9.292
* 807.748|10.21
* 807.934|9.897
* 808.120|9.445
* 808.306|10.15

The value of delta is 2.1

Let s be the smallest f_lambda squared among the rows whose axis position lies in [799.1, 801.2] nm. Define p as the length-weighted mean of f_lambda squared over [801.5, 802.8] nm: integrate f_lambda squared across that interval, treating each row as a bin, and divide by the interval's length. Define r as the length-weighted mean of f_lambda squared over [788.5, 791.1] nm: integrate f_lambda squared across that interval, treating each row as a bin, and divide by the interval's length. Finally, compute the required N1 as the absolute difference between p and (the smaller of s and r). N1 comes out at 13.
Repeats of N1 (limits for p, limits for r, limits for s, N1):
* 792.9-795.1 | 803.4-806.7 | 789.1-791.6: 14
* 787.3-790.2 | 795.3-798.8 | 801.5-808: 12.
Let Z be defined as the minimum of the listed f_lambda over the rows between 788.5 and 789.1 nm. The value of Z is 8.886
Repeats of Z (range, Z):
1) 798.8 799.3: 9.347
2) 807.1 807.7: 8.935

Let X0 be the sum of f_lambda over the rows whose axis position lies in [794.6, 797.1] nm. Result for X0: 134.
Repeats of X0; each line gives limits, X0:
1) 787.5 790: 132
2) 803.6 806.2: 133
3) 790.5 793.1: 134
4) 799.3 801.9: 130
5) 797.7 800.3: 131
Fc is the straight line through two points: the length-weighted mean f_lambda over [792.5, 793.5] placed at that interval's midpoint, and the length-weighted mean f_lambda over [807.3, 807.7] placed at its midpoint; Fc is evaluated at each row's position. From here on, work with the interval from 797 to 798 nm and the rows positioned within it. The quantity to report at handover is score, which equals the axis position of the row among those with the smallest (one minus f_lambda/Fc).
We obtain 797.583 nm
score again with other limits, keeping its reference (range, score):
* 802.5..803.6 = 802.742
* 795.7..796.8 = 796.115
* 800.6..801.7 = 801.265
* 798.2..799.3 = 798.686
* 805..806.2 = 805.705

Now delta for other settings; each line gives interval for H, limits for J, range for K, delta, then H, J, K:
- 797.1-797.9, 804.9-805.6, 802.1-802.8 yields 0.6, 0.9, 0.8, 0.43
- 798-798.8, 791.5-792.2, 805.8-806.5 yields 0.6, 0.6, 0.8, 0.26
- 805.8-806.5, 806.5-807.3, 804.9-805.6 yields 3.6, 0.3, 0.9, 0.81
